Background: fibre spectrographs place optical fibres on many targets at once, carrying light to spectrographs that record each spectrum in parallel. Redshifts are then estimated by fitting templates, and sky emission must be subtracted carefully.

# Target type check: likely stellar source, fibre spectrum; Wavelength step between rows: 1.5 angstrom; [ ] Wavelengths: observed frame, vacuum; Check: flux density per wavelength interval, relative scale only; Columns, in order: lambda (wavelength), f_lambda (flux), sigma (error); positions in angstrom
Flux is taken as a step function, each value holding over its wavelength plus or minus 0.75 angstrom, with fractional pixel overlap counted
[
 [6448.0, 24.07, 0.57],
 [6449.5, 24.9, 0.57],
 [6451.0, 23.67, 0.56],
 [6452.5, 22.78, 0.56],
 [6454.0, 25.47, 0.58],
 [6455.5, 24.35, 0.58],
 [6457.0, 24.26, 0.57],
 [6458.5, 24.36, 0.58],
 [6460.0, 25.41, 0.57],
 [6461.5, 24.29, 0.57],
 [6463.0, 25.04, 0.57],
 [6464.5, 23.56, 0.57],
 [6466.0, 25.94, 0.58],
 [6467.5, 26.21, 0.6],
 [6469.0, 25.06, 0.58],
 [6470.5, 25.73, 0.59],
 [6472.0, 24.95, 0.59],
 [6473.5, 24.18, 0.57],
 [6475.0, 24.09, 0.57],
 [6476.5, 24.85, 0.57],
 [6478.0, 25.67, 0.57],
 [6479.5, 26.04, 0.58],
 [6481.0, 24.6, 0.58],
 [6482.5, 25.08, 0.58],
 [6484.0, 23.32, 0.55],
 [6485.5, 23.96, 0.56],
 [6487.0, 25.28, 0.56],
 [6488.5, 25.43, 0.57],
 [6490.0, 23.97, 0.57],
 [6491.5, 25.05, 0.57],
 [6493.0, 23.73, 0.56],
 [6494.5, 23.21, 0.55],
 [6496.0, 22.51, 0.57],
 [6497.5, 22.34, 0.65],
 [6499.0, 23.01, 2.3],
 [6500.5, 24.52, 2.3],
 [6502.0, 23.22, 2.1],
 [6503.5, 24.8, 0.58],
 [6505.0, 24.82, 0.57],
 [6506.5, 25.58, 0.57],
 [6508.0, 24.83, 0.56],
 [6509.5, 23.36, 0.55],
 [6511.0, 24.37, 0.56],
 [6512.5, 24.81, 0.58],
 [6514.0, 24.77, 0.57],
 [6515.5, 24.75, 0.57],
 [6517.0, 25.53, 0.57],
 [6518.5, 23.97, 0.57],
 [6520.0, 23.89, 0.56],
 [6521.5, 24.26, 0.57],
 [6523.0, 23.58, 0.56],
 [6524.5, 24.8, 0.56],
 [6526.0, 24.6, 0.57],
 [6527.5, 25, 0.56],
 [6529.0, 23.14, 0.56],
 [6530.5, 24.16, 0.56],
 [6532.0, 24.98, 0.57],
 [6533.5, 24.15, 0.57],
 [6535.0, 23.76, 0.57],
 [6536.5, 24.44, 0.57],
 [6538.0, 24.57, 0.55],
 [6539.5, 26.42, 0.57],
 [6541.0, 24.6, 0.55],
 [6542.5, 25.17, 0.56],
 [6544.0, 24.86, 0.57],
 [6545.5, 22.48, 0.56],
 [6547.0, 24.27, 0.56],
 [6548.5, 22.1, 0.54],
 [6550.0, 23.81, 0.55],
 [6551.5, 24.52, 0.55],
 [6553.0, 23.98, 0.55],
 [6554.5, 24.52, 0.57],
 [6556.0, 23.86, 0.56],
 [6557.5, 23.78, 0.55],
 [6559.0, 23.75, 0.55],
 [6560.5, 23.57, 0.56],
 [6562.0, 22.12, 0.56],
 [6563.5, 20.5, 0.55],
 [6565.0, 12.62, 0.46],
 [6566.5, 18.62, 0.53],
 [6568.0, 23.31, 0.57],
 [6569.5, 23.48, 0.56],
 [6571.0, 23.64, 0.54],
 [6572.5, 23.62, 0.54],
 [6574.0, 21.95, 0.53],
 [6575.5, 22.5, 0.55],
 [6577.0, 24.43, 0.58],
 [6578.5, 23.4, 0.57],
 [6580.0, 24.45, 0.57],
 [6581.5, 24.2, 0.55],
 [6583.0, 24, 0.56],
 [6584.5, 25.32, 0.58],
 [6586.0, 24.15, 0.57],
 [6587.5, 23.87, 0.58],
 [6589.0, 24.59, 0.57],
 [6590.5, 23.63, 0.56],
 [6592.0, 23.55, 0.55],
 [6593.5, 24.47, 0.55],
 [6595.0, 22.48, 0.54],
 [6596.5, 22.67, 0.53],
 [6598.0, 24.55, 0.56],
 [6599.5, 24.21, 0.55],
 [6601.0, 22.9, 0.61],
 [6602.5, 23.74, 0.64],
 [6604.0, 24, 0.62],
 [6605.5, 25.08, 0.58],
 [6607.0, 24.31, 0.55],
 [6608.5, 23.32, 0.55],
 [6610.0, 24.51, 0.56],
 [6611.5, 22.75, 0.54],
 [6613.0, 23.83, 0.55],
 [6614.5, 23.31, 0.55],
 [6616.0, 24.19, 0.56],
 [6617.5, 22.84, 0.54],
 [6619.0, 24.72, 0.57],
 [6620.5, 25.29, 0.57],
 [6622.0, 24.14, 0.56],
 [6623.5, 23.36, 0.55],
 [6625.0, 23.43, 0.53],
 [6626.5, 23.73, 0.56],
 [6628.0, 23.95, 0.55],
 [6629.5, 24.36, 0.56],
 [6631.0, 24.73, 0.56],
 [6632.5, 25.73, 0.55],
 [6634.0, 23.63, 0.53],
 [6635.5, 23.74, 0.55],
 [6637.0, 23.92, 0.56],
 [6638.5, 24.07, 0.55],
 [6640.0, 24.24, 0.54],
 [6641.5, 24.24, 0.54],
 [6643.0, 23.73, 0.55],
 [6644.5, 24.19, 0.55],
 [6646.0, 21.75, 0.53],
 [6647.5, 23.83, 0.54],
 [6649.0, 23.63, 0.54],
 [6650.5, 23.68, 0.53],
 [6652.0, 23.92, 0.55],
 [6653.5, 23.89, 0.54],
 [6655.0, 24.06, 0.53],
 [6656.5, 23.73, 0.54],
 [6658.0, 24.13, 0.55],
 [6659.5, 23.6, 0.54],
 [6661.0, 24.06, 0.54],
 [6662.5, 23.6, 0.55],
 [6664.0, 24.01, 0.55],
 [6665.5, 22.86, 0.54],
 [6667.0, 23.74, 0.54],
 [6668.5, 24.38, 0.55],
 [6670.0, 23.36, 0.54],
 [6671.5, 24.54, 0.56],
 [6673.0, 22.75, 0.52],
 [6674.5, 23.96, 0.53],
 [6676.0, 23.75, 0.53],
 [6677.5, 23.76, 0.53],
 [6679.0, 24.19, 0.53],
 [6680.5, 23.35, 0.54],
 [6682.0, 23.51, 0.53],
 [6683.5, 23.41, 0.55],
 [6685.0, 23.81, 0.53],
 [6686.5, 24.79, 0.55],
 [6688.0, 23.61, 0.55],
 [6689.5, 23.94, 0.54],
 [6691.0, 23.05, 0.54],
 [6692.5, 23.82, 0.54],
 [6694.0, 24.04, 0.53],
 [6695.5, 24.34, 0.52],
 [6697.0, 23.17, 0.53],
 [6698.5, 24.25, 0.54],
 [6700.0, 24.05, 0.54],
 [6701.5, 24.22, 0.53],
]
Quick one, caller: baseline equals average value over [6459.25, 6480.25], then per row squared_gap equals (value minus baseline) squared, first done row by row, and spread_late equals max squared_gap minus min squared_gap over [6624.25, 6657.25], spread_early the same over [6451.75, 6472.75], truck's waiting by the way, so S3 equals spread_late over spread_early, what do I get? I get 2.1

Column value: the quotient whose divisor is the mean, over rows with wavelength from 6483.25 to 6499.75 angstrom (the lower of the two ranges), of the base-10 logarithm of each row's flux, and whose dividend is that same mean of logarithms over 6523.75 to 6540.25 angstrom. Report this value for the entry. 1.01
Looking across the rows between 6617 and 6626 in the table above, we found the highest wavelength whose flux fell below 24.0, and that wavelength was 6625.0 angstrom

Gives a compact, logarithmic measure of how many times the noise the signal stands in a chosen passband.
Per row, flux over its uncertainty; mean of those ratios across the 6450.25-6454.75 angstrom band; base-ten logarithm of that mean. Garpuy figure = 1.63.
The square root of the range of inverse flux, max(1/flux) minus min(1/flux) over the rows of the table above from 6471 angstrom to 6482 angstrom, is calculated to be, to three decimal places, 0.056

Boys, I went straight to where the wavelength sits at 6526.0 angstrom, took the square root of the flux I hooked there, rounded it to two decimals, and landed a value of 4.96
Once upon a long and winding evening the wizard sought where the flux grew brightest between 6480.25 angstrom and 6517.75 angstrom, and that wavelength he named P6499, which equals 6506.5 angstrom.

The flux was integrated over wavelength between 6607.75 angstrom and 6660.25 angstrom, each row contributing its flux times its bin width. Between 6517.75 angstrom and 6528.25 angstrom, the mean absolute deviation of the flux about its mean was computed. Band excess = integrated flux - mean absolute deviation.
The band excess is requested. 1254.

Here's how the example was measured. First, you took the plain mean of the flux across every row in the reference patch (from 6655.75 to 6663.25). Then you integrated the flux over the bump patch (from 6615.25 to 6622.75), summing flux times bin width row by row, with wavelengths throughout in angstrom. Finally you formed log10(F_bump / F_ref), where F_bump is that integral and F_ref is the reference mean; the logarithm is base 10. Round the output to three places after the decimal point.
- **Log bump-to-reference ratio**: 0.883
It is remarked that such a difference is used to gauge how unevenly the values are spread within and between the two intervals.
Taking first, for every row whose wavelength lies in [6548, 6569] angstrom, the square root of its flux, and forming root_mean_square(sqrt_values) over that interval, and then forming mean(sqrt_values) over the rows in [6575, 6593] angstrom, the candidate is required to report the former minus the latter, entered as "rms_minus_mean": -0.19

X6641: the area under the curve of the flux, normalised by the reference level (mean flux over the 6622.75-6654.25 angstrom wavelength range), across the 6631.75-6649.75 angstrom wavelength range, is 18.0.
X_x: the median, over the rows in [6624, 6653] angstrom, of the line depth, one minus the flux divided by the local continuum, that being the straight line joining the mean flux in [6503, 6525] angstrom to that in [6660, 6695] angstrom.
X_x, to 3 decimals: 0.002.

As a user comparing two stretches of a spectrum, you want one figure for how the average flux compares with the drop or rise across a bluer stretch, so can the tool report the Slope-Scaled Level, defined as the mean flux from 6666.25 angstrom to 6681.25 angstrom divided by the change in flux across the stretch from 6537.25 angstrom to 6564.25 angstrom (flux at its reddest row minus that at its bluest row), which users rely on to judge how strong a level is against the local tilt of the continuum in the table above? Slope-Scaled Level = -6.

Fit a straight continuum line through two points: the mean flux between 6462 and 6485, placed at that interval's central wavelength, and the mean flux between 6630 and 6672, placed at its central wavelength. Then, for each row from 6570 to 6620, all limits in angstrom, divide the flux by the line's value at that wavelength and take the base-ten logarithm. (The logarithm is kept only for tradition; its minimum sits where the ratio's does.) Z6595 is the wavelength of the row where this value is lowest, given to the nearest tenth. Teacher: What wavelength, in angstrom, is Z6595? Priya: 6574.0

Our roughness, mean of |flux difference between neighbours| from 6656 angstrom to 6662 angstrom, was 0.5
